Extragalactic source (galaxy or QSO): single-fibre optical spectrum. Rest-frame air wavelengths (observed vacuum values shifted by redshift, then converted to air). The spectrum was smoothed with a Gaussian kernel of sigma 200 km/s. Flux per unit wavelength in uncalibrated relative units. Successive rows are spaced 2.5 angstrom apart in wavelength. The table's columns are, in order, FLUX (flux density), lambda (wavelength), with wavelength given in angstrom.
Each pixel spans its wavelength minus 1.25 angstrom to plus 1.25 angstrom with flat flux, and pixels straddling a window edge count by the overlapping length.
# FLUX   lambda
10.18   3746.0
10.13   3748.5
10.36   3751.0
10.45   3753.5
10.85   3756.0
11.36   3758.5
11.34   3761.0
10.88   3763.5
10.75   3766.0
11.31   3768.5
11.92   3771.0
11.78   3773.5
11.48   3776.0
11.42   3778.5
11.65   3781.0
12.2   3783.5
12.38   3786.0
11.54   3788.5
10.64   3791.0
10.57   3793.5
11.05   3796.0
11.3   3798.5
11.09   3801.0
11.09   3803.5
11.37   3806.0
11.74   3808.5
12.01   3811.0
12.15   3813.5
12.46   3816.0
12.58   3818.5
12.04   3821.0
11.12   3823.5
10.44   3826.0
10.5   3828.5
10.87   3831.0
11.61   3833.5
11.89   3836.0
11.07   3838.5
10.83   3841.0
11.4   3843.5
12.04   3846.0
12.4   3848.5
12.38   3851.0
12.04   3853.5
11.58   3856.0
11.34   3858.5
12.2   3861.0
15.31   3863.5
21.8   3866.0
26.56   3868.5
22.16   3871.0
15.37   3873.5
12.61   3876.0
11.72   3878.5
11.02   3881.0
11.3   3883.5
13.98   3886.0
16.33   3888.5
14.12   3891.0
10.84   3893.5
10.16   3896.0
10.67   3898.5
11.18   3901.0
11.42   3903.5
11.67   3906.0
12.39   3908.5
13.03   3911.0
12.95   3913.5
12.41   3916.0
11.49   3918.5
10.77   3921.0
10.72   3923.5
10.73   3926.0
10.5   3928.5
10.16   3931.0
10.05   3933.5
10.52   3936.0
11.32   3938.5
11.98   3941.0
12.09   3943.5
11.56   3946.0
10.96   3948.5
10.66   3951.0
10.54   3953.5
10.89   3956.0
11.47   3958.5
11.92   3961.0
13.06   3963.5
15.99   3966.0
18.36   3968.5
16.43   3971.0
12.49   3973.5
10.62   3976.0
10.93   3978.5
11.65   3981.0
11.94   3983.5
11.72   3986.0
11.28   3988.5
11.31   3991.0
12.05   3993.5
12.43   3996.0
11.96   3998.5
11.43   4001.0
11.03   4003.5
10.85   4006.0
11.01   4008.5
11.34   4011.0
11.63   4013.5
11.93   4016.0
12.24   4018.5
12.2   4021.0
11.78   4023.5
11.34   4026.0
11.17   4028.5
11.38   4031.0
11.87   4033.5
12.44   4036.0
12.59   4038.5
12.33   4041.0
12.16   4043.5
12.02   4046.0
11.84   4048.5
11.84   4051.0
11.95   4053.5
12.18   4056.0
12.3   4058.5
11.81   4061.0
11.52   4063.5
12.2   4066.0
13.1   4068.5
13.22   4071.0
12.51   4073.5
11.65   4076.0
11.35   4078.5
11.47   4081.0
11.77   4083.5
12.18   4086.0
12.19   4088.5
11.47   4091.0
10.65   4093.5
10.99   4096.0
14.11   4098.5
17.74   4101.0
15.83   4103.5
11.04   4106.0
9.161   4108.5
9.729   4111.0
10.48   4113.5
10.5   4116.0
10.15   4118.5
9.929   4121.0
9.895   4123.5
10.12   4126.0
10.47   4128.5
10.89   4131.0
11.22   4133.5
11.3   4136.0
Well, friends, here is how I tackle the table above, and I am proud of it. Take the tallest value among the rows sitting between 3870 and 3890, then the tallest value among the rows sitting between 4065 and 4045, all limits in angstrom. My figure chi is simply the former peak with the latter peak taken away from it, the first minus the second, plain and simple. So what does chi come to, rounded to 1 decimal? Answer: 9.9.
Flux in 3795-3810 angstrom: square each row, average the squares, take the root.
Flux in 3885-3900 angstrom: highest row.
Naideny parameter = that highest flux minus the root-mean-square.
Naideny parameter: 5.1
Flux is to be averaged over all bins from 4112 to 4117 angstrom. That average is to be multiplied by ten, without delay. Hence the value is 105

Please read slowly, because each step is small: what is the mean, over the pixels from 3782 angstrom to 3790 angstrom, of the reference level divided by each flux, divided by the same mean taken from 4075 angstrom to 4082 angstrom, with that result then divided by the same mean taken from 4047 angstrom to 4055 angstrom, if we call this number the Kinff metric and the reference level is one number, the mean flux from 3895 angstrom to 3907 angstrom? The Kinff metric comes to 1.03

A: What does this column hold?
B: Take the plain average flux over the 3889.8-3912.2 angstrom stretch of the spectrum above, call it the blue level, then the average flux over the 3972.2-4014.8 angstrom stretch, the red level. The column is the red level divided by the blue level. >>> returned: 0.98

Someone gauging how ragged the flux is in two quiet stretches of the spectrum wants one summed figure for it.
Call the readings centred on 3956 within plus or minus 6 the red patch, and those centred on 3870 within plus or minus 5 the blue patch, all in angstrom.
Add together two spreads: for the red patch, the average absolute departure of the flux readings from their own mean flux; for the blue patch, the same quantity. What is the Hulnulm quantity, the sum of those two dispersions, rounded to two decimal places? 3.53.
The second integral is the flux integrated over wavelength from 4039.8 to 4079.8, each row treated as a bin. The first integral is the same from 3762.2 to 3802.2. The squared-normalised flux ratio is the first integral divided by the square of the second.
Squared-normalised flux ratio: 0.0019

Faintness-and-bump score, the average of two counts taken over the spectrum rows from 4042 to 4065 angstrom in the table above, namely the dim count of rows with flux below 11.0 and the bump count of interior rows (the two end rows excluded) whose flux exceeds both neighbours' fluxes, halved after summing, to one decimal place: 0.5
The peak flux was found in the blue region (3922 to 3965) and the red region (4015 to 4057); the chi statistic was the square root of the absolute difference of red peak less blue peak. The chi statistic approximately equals 0.7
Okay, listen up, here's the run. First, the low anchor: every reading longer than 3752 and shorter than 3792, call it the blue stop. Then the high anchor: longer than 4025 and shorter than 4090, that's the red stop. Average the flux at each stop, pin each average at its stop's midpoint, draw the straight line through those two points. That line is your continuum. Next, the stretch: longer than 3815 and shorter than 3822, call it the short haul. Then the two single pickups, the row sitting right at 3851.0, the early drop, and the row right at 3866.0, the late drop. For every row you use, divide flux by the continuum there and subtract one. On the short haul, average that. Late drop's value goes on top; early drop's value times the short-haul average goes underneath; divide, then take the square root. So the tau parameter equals 13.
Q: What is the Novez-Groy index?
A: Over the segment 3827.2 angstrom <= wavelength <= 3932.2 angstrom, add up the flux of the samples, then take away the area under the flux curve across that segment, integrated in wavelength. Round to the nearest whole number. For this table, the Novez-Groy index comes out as -803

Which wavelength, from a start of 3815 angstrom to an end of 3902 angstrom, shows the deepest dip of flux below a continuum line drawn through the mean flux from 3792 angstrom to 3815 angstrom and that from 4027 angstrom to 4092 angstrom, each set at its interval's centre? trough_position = 3896.0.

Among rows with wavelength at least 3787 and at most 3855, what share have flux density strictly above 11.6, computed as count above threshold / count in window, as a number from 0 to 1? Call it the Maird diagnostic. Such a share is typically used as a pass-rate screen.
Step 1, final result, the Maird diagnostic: 0.44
